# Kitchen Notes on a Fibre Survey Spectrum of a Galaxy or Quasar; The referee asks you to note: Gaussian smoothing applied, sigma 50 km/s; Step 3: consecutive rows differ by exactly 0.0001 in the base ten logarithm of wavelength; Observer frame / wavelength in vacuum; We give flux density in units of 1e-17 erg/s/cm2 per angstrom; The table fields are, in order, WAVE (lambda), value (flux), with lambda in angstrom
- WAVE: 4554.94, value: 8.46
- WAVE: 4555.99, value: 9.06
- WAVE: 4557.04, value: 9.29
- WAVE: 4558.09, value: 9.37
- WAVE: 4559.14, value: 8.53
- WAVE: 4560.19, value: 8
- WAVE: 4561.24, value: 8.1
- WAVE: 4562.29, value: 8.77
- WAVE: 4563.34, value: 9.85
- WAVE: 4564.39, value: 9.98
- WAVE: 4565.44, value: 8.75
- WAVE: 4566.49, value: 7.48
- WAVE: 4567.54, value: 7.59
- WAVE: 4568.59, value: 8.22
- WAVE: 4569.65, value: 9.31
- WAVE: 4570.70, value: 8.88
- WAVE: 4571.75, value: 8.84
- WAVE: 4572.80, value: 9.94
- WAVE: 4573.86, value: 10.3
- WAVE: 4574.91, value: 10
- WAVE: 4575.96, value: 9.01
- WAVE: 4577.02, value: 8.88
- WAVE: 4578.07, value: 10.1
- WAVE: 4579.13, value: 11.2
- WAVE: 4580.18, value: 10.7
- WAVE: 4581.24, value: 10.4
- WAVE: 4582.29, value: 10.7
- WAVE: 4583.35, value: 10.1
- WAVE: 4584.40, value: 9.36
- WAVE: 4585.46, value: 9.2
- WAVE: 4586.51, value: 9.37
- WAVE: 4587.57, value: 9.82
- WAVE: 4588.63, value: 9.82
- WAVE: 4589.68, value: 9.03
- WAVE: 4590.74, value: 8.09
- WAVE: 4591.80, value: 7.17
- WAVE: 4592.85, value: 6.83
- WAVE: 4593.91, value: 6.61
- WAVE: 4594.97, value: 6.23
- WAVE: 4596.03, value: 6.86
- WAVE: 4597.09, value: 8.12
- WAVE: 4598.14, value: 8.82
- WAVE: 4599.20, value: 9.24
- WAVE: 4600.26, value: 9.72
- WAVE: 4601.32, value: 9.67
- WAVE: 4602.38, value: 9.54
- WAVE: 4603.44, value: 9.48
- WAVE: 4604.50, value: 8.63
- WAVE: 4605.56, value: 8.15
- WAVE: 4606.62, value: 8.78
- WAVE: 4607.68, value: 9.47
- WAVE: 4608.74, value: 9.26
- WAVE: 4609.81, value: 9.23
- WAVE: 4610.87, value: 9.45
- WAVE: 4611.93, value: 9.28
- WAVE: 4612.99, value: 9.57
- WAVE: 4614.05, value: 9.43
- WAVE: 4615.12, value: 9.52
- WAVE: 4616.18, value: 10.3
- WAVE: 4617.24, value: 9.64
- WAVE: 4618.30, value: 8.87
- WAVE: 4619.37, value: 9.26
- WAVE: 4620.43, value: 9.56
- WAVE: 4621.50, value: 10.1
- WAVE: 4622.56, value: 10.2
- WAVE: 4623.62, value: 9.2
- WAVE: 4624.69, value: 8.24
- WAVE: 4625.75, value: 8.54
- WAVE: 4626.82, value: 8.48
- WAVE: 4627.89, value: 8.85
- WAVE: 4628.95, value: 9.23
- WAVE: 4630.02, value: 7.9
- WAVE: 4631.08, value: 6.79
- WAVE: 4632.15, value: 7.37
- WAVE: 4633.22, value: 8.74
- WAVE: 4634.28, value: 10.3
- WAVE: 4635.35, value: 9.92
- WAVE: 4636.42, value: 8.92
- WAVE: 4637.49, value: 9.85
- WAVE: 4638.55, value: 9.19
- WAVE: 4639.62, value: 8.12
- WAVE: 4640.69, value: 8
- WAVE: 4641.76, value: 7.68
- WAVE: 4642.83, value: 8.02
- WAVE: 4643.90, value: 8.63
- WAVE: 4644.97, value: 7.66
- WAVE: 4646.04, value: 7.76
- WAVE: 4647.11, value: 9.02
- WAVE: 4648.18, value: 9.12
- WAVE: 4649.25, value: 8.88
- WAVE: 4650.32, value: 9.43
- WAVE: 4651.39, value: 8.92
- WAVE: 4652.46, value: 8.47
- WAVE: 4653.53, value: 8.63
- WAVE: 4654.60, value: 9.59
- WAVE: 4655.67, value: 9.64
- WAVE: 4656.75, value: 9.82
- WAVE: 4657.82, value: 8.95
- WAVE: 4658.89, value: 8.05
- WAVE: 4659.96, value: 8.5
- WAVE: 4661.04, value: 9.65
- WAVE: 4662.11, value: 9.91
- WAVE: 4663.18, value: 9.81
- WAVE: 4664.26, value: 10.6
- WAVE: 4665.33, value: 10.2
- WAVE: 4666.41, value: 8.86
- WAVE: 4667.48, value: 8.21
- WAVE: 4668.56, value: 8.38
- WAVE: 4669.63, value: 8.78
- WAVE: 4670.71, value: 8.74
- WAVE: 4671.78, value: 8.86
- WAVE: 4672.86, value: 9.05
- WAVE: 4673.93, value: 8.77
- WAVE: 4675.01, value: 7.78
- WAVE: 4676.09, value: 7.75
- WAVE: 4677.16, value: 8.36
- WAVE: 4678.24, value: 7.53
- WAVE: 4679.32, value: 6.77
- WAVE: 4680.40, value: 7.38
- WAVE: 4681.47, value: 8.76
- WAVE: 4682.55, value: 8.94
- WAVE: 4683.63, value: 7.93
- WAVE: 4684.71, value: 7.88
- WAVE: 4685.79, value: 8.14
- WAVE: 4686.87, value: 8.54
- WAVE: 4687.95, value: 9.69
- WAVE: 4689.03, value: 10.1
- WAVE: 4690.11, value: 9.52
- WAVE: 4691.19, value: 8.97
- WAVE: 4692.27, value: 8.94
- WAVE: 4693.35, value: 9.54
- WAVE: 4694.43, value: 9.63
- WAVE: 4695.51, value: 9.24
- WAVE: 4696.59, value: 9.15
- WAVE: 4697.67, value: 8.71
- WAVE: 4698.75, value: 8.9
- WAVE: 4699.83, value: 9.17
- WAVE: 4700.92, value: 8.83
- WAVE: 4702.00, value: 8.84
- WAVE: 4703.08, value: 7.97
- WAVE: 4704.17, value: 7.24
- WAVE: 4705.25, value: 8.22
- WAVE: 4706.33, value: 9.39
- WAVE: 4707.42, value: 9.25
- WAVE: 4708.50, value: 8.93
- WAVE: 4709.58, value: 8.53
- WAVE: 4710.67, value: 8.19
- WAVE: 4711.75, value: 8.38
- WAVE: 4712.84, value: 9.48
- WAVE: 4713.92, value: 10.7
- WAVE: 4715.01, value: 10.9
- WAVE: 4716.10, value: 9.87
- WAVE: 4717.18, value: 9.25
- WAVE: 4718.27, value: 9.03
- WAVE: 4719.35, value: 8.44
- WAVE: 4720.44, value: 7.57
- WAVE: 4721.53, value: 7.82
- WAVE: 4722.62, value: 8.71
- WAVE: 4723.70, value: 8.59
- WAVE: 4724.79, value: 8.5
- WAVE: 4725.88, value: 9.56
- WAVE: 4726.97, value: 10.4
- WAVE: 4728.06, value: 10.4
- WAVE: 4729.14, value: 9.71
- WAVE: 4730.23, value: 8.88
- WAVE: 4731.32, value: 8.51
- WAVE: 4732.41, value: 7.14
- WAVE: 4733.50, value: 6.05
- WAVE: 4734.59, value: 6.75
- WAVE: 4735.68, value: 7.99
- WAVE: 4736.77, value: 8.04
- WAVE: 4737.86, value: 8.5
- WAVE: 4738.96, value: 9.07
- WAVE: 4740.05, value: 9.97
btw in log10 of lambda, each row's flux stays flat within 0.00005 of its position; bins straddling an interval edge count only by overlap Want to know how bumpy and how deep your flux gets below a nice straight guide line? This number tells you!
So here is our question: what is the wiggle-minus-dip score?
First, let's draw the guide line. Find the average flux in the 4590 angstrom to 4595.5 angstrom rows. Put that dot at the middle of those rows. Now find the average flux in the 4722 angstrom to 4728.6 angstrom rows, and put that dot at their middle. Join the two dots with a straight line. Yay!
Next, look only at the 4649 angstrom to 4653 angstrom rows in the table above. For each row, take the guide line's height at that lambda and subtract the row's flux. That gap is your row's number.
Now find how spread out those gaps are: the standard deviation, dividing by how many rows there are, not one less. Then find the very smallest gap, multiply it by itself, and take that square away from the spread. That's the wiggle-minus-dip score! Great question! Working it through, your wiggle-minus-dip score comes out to -2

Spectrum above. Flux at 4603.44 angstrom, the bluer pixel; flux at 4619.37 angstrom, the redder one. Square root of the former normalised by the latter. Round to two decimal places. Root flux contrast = 1.01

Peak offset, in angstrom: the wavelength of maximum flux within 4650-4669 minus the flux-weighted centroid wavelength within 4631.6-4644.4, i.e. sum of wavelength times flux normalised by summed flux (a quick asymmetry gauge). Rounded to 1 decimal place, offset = 26.4 angstrom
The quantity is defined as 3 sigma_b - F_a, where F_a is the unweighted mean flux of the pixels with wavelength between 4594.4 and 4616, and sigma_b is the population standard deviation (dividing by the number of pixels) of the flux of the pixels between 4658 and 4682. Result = -6.1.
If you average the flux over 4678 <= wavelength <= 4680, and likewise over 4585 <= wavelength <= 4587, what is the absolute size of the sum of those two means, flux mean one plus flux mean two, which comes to 16.4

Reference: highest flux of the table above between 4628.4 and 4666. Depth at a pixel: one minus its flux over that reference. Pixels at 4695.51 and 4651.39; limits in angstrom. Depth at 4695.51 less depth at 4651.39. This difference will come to -0.03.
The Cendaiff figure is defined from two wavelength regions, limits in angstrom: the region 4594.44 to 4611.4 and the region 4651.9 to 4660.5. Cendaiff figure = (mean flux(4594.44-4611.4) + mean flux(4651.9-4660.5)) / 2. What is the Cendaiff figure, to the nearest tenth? 8.9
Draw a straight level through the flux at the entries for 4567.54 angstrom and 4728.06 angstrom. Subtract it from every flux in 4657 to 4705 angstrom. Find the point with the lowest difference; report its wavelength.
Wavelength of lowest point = 4679.32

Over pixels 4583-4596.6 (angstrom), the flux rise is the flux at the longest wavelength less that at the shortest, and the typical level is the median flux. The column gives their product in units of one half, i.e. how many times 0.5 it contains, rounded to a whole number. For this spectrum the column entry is -59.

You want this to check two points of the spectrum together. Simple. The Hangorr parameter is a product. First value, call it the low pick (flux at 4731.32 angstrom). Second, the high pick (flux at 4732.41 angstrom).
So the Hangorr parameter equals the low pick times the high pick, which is 61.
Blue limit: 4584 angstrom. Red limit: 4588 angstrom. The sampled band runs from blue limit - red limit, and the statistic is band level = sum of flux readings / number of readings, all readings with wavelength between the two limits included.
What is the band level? 9.4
